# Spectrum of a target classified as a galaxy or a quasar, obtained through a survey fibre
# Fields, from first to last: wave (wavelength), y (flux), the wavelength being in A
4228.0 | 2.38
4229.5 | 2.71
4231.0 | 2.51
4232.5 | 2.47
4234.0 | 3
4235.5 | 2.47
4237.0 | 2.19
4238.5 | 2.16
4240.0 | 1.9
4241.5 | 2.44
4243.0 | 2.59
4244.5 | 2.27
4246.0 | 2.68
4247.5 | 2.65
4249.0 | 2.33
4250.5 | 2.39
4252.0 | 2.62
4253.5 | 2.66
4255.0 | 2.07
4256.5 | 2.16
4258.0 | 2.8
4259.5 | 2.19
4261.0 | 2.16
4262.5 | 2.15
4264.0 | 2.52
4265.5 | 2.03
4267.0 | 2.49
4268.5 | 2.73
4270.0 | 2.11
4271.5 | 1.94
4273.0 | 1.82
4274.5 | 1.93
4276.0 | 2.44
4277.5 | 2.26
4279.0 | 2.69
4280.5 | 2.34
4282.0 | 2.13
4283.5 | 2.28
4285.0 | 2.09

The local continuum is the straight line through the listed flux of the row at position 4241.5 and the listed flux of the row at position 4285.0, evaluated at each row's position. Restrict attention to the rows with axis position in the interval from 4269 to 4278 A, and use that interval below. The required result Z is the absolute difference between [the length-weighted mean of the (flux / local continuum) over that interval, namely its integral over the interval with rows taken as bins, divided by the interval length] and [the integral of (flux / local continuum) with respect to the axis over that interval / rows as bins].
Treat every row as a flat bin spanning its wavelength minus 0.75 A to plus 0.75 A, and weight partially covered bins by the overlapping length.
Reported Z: 7.7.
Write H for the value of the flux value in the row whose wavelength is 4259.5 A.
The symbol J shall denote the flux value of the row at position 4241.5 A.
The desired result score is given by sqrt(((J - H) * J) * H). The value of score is 1.16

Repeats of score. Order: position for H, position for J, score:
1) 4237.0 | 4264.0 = 1.35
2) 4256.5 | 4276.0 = 1.21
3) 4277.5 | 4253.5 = 1.55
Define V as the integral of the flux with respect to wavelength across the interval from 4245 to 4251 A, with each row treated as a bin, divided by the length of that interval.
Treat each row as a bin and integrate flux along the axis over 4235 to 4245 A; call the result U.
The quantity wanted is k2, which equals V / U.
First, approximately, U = 23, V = 2.51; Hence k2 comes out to 0.110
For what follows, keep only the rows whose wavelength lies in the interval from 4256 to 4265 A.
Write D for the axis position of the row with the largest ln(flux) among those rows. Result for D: 4258.0 A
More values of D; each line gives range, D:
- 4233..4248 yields 4234.0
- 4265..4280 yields 4268.5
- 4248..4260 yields 4258.0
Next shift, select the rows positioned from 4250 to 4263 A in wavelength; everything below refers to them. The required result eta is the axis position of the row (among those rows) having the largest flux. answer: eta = 4258.0 A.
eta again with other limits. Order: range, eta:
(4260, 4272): 4268.5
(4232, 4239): 4234.0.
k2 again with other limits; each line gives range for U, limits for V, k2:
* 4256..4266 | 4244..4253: 0.109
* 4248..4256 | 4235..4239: 0.117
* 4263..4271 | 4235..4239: 0.120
